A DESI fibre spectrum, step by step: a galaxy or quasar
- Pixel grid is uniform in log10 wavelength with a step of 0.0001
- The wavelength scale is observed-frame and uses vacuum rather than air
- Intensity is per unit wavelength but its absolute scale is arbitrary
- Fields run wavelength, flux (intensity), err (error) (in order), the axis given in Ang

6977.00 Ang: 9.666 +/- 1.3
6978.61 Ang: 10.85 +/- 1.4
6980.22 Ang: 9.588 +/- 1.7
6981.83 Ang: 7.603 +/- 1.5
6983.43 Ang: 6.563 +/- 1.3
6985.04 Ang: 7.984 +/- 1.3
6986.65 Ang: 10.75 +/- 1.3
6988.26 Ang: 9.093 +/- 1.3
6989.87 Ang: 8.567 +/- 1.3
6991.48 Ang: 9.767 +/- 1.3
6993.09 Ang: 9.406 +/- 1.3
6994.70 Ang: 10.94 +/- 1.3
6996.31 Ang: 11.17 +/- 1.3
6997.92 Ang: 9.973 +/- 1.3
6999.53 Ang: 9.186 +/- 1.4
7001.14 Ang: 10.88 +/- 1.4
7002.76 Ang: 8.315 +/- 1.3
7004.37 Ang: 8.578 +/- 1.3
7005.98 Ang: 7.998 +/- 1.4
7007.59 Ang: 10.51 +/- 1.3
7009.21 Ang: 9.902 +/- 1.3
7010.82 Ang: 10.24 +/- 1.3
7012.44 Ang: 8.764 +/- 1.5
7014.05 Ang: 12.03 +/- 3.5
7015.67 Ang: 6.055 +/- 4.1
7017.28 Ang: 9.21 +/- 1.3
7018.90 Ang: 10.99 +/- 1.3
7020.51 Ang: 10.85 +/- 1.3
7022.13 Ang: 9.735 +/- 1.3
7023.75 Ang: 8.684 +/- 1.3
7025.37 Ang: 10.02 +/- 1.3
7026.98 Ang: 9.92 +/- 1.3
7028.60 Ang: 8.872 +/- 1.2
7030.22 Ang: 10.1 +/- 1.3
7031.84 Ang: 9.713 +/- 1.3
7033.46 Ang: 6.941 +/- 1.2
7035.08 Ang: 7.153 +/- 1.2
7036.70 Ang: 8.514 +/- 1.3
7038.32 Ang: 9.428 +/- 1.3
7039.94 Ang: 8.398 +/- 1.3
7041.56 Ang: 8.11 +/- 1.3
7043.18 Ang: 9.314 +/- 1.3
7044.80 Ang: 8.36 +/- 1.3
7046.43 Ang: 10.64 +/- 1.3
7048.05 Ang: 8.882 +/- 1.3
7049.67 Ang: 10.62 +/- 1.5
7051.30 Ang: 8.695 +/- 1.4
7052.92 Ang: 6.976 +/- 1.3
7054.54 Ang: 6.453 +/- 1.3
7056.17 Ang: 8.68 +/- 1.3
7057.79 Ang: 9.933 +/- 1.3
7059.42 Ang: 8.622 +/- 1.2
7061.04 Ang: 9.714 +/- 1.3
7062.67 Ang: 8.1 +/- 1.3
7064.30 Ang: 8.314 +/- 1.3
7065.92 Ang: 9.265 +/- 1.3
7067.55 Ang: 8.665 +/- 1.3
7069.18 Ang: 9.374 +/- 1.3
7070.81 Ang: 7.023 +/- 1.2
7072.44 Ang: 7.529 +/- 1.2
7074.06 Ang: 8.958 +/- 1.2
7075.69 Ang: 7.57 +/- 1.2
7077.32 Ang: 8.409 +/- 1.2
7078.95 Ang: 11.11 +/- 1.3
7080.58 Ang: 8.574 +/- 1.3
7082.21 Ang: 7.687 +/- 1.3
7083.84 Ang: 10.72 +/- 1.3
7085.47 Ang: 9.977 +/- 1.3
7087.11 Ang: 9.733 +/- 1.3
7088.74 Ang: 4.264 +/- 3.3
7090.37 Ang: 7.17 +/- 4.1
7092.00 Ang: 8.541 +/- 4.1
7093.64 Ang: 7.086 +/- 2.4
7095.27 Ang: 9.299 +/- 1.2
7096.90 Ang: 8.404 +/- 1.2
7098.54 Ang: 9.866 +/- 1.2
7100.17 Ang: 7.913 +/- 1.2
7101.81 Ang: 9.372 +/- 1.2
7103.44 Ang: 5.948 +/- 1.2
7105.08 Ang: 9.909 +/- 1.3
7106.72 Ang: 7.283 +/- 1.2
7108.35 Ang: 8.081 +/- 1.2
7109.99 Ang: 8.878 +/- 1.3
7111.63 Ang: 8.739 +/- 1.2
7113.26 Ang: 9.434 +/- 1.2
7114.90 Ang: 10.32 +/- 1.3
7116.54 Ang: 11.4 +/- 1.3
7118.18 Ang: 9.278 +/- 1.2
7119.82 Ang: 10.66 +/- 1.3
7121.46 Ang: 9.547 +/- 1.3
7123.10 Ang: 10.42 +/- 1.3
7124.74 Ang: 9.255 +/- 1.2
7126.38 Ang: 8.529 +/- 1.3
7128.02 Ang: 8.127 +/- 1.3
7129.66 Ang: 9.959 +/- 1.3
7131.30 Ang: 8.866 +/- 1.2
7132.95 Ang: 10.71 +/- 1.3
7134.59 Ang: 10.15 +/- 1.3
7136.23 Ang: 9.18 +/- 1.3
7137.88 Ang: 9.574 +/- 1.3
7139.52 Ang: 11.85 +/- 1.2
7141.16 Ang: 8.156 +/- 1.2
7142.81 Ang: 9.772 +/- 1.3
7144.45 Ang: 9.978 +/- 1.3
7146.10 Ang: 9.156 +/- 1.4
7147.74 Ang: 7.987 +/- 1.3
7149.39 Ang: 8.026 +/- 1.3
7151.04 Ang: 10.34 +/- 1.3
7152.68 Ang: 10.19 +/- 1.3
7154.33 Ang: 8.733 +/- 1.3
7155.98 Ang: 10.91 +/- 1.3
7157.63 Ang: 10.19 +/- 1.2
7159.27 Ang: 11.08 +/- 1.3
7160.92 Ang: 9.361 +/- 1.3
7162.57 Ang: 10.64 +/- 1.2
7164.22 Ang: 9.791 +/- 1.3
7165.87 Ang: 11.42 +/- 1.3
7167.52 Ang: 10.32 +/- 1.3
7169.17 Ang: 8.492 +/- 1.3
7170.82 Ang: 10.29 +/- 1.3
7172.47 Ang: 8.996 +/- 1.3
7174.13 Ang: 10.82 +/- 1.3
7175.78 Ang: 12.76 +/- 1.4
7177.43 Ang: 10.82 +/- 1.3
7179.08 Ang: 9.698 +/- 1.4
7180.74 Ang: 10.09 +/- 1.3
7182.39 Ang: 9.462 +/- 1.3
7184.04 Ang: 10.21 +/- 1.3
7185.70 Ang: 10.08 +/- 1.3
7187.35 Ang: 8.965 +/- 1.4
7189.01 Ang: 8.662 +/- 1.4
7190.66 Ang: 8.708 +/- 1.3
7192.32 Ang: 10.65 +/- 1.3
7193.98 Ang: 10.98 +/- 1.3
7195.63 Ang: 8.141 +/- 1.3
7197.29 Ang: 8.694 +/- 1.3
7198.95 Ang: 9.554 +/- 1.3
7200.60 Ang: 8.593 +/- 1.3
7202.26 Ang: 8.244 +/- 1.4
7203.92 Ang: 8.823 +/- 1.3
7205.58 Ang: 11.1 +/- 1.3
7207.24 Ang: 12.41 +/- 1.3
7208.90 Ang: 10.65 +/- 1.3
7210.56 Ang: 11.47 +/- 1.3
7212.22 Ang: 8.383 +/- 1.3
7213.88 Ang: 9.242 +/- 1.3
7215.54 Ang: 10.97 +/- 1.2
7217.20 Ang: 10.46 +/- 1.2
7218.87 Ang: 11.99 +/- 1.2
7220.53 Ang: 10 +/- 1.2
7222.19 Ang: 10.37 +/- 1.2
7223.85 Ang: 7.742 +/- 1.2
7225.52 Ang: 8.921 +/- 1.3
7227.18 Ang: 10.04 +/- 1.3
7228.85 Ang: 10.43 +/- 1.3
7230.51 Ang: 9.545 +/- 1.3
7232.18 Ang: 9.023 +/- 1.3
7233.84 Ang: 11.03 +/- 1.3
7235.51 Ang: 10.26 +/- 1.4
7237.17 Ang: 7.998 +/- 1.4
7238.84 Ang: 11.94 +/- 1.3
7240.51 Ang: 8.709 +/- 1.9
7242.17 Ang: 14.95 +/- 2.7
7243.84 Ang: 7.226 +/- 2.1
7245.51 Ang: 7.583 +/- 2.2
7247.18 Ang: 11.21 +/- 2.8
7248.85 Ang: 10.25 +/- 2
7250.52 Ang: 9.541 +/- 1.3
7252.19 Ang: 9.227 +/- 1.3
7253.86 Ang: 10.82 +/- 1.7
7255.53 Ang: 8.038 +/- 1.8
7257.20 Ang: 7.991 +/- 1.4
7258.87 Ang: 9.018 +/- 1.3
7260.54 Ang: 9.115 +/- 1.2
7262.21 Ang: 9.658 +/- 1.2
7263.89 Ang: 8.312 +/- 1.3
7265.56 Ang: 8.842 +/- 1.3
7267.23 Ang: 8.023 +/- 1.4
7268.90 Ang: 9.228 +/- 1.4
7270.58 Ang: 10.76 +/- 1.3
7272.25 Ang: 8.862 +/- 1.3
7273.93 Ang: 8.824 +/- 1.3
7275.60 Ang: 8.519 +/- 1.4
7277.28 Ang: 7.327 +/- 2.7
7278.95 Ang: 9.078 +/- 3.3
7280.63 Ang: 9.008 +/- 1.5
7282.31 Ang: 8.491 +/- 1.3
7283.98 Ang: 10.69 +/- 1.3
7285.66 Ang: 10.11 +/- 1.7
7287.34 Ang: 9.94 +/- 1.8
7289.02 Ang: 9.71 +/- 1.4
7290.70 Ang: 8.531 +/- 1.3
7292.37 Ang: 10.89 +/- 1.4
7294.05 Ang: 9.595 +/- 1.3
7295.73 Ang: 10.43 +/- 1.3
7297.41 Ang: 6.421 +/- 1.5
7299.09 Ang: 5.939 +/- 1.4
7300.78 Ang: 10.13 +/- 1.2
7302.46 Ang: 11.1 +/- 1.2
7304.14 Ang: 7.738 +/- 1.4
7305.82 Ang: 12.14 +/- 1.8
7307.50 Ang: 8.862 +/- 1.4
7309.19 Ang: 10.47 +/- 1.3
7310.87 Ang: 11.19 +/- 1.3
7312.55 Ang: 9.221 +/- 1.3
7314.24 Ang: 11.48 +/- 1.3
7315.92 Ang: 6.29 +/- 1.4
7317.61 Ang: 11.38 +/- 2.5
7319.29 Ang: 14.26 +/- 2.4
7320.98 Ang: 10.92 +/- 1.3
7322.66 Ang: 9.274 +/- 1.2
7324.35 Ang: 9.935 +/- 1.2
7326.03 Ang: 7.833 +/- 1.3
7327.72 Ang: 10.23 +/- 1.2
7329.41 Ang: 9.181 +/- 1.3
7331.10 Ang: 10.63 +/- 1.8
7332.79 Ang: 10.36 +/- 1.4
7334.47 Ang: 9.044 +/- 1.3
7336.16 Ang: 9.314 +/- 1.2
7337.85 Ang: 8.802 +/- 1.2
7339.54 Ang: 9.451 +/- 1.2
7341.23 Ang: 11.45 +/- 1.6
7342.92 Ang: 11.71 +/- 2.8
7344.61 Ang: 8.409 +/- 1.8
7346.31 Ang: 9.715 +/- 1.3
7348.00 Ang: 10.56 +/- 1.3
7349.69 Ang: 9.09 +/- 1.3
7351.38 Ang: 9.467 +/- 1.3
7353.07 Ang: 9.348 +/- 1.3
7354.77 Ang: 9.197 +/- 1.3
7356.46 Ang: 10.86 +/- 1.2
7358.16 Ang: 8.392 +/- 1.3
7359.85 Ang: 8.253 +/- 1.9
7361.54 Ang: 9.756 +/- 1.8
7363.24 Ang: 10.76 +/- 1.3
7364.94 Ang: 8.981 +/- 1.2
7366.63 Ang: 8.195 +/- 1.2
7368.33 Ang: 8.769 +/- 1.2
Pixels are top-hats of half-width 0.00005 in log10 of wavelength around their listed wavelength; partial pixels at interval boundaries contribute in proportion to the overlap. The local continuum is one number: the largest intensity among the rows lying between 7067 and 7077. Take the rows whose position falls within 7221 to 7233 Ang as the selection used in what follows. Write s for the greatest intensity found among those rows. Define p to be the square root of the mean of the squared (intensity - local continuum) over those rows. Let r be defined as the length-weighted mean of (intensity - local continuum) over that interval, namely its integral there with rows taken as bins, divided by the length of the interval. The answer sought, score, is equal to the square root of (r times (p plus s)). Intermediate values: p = 0.89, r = 0.08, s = 10.43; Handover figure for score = 1.0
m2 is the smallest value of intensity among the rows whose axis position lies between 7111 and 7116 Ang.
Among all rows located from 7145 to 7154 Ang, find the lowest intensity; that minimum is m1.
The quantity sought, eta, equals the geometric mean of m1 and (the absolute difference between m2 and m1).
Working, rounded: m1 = 7.987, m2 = 8.739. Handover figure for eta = 2.45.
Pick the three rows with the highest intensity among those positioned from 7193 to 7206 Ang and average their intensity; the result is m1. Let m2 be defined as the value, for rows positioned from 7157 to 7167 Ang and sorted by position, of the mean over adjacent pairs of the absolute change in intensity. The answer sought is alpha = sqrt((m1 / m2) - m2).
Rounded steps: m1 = 10.5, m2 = 1.3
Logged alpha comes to 2.6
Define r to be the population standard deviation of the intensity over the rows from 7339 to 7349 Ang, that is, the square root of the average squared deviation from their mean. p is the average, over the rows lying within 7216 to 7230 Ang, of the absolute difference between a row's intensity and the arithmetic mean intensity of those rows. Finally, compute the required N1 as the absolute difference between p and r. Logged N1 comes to 0.3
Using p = 0.83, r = 1.2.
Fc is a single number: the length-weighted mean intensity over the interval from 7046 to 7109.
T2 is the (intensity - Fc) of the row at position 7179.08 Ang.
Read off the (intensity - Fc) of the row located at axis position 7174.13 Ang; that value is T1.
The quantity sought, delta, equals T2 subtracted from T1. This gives 1.1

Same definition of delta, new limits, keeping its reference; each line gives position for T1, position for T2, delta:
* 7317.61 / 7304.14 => 3.6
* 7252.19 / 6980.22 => -0.4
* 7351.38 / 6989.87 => 0.9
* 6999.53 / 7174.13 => -1.6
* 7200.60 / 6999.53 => -0.6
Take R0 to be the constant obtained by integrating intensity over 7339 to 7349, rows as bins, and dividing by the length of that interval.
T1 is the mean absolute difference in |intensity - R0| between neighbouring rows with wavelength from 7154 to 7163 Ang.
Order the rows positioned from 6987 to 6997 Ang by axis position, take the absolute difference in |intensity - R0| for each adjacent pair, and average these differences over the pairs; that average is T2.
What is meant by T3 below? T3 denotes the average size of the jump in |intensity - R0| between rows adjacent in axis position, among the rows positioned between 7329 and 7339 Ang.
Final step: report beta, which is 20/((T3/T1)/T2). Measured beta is 10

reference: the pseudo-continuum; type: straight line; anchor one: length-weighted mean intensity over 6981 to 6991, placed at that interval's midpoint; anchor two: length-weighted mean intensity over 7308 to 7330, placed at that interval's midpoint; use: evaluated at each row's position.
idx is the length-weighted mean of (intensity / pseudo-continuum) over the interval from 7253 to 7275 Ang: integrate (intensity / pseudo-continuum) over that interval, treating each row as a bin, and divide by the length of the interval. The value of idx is 0.92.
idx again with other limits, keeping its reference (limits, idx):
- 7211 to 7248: 1.03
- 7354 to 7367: 0.91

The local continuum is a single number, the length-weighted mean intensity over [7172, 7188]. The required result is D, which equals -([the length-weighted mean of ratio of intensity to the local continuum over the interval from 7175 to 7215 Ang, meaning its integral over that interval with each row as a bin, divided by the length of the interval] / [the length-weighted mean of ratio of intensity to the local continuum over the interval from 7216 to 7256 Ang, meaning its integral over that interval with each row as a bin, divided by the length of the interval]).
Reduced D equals -0.99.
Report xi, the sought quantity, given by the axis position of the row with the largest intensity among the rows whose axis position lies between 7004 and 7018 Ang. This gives 7014.05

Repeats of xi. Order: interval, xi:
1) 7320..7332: 7320.98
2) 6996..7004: 6996.31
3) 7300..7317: 7305.82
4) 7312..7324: 7319.29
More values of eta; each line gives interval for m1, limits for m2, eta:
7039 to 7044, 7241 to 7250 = 2.68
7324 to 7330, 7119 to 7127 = 2.33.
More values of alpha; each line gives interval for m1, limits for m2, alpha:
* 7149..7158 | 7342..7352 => 2.4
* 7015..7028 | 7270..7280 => 3.0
